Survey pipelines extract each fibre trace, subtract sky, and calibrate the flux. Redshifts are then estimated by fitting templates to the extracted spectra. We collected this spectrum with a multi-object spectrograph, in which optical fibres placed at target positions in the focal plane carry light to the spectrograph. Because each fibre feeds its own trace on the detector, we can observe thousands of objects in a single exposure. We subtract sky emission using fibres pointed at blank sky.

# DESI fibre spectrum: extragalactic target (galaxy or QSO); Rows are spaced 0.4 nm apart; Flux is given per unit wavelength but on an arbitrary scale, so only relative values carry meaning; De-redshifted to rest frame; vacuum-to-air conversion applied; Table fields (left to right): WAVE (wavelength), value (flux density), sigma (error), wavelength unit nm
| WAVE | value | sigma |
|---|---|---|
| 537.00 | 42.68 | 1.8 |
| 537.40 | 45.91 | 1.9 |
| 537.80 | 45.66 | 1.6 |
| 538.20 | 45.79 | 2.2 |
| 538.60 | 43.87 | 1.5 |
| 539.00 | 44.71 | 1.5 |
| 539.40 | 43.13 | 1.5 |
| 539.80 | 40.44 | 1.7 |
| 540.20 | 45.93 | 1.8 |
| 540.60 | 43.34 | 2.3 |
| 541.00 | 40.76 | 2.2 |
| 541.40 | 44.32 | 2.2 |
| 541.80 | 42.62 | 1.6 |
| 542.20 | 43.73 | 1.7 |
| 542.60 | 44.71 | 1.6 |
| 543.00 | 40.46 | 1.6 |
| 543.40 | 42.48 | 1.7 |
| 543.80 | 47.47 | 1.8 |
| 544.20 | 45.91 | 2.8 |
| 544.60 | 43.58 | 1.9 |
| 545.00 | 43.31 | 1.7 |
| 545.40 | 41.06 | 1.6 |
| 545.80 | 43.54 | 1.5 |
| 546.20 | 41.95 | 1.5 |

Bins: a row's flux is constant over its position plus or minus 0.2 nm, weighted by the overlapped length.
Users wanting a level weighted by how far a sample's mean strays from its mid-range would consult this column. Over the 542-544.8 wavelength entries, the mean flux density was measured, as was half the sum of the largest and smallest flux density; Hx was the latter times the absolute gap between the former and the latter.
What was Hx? 3.7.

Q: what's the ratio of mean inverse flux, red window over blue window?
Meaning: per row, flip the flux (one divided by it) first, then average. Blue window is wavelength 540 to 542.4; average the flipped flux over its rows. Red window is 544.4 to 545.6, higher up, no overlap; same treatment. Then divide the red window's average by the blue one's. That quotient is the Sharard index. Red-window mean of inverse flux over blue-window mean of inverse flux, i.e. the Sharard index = 1.02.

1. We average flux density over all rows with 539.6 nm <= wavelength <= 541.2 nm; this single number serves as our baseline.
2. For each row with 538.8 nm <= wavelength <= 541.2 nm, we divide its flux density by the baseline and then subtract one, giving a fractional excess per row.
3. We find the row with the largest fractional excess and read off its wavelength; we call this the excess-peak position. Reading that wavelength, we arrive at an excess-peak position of 540.20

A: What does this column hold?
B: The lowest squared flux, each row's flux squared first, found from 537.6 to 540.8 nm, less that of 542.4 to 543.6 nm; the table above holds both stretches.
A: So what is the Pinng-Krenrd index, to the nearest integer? -2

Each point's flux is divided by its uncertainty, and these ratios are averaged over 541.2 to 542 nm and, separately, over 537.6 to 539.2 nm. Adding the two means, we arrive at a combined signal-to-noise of 50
